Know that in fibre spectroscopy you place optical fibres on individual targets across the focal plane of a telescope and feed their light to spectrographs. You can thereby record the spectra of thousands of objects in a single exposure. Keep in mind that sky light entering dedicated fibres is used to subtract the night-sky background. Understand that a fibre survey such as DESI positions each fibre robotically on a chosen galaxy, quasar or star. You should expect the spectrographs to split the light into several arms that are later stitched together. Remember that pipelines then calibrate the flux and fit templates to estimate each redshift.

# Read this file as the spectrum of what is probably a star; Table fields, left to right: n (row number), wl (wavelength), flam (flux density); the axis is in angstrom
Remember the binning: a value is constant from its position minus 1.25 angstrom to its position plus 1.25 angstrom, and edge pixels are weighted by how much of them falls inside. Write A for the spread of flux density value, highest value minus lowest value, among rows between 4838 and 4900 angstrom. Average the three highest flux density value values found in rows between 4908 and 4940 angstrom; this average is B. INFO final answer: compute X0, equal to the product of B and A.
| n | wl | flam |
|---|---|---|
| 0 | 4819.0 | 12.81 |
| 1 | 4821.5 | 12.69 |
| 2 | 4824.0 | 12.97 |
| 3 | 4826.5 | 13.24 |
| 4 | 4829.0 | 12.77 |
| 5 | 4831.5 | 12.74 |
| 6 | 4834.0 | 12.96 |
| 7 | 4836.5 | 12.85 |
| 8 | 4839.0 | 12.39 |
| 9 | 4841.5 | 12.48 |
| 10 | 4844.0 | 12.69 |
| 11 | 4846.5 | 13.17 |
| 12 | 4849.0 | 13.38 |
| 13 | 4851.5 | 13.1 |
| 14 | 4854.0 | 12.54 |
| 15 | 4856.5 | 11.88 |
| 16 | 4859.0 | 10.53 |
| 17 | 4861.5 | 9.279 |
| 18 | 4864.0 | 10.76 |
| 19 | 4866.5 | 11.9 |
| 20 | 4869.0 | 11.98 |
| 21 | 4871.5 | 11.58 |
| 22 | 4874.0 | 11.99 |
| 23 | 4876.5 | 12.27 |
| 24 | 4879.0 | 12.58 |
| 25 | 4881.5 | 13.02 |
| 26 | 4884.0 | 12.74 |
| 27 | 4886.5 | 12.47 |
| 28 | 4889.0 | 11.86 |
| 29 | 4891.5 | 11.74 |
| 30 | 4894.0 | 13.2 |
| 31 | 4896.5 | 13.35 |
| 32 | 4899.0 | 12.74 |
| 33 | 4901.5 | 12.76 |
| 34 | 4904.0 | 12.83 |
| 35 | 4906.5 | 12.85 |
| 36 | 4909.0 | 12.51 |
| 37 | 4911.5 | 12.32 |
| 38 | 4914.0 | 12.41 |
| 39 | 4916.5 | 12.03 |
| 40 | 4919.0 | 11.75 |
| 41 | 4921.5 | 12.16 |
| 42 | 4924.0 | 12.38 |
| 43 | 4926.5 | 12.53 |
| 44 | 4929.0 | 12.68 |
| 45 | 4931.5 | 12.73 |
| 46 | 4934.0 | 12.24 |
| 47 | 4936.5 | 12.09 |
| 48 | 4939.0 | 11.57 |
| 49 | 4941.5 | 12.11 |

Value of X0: 52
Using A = 4.1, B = 12.6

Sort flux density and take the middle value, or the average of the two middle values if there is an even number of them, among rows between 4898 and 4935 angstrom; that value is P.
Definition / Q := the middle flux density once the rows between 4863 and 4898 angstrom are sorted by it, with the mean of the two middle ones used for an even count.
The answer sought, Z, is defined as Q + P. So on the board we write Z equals 24.6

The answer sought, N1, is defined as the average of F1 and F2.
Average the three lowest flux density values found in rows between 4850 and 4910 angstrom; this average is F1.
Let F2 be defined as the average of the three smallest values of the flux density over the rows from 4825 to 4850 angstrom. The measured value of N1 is 11.35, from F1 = 10.2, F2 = 12.5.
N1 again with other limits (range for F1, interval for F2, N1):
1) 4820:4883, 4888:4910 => 11.11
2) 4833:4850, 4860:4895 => 11.53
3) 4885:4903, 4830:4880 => 11.11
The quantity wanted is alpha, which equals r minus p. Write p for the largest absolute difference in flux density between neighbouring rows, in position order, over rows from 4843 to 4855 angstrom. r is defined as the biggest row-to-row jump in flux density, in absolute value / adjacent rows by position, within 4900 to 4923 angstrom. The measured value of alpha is -0.15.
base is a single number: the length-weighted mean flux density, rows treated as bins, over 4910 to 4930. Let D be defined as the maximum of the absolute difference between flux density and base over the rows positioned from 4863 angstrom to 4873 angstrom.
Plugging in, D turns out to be 1.5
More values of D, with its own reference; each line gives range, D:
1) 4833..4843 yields 0.7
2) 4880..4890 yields 0.7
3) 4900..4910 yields 0.6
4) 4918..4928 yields 0.5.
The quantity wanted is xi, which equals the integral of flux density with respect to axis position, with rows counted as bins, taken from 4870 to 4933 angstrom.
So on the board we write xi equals 785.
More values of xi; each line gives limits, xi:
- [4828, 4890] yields 759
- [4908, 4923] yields 183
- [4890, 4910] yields 255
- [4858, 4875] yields 189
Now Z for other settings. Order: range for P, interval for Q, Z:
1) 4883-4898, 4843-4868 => 24.8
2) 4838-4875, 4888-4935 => 24.5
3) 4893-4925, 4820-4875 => 25.1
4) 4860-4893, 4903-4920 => 24.4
